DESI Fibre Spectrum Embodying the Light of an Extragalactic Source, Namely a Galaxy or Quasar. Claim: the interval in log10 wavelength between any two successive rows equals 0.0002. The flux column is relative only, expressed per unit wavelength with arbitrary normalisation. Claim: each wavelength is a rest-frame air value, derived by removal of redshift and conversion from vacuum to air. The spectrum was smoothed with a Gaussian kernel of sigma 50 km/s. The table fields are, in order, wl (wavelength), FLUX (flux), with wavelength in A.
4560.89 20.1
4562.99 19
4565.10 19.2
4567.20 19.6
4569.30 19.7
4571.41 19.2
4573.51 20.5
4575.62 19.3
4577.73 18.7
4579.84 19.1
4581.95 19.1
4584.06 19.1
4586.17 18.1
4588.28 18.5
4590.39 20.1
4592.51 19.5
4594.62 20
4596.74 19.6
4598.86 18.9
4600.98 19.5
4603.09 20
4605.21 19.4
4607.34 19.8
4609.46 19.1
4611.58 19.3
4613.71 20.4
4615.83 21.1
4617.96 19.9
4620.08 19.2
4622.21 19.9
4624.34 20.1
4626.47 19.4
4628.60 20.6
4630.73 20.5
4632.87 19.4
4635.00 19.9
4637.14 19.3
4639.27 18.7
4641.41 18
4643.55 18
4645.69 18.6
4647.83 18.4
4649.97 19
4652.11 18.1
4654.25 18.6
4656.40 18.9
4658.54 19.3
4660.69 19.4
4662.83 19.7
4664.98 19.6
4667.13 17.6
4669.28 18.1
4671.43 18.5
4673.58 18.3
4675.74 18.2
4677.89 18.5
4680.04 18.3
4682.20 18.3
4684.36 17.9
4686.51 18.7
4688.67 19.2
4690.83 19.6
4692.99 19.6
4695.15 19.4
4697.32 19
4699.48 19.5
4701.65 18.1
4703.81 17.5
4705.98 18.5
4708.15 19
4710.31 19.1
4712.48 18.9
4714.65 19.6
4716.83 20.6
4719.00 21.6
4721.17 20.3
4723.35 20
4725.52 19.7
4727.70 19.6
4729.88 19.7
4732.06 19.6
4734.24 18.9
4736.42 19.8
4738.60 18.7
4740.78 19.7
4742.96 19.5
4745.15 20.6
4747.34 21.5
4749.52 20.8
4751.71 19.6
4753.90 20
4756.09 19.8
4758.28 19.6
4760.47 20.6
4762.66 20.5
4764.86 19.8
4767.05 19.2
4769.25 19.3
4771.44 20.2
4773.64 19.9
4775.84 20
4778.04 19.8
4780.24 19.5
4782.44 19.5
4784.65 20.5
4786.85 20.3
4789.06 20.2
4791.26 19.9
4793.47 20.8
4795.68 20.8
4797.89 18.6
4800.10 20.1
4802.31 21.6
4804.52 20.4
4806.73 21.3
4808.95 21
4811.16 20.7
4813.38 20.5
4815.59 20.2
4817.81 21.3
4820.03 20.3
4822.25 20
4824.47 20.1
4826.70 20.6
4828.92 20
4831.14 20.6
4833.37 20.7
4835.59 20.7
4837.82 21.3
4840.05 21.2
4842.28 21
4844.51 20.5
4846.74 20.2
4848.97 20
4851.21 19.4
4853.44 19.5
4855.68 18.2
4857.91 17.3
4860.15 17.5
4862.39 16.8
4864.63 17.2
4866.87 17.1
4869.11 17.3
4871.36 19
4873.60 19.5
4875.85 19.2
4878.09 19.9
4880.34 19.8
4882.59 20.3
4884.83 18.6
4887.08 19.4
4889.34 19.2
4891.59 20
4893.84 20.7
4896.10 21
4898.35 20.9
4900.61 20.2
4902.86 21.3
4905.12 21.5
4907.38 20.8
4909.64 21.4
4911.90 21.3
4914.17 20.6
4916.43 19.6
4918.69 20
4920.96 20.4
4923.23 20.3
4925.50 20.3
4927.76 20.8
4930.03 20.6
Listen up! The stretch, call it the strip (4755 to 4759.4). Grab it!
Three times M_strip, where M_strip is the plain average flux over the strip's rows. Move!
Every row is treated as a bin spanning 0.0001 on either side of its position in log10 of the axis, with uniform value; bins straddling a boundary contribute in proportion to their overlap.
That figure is 59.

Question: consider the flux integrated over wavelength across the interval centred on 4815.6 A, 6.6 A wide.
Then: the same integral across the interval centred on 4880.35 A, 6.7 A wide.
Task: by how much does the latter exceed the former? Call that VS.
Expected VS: -2.6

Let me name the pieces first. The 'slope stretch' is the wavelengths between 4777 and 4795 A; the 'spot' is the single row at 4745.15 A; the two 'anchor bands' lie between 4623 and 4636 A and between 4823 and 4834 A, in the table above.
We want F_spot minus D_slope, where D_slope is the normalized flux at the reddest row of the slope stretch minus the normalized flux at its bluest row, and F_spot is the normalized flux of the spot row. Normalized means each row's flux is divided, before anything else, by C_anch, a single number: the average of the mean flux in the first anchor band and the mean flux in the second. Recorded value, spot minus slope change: 0.97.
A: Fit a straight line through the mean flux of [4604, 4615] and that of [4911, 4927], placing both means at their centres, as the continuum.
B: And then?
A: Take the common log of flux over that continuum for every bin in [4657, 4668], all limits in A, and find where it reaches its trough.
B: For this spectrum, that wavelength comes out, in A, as 4667.13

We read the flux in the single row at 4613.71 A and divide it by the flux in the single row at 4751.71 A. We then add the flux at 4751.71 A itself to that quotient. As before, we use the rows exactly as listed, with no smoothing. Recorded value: 20.6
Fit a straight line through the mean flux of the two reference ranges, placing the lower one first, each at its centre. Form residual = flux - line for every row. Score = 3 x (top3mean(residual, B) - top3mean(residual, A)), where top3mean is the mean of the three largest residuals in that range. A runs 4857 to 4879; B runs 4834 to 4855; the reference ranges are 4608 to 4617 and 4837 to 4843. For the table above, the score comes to 5.5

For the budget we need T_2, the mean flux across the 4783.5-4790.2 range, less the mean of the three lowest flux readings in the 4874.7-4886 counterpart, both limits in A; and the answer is 1.1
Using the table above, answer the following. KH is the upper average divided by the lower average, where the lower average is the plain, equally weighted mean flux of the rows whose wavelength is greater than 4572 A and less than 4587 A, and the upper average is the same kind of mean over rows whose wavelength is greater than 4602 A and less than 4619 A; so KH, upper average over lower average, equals 1.04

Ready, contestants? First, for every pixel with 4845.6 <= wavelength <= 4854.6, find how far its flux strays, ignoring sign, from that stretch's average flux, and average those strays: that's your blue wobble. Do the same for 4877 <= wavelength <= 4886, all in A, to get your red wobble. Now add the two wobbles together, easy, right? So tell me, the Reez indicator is 0.85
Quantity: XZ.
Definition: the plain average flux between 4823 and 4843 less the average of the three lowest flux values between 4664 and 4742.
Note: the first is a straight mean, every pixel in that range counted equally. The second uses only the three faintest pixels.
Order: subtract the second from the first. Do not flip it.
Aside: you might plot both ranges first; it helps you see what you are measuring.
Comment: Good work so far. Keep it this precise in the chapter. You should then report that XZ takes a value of 3.0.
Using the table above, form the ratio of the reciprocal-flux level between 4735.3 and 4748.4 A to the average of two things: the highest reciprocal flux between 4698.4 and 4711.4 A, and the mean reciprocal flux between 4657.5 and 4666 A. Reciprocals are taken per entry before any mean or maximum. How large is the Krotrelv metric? 0.93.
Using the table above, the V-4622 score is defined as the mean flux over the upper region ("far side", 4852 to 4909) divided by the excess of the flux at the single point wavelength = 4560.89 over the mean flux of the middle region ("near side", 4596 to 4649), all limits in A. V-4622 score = 31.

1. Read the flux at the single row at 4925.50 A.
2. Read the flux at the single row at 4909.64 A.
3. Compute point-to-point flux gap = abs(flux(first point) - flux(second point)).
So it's 1.1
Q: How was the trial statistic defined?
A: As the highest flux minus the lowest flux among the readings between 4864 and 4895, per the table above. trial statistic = 3.6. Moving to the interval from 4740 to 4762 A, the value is 2.0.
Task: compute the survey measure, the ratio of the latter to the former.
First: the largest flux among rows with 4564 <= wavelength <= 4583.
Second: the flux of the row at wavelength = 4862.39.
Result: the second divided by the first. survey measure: 0.82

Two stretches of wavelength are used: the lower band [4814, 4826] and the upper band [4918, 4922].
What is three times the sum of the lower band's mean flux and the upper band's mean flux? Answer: 122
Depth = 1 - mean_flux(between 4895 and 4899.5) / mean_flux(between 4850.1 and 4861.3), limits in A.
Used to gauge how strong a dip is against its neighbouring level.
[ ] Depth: -0.140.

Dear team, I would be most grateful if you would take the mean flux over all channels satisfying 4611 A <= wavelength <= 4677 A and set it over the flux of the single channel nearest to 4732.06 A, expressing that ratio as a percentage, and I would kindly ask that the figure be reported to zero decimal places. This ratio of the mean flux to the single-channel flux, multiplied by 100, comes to 98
